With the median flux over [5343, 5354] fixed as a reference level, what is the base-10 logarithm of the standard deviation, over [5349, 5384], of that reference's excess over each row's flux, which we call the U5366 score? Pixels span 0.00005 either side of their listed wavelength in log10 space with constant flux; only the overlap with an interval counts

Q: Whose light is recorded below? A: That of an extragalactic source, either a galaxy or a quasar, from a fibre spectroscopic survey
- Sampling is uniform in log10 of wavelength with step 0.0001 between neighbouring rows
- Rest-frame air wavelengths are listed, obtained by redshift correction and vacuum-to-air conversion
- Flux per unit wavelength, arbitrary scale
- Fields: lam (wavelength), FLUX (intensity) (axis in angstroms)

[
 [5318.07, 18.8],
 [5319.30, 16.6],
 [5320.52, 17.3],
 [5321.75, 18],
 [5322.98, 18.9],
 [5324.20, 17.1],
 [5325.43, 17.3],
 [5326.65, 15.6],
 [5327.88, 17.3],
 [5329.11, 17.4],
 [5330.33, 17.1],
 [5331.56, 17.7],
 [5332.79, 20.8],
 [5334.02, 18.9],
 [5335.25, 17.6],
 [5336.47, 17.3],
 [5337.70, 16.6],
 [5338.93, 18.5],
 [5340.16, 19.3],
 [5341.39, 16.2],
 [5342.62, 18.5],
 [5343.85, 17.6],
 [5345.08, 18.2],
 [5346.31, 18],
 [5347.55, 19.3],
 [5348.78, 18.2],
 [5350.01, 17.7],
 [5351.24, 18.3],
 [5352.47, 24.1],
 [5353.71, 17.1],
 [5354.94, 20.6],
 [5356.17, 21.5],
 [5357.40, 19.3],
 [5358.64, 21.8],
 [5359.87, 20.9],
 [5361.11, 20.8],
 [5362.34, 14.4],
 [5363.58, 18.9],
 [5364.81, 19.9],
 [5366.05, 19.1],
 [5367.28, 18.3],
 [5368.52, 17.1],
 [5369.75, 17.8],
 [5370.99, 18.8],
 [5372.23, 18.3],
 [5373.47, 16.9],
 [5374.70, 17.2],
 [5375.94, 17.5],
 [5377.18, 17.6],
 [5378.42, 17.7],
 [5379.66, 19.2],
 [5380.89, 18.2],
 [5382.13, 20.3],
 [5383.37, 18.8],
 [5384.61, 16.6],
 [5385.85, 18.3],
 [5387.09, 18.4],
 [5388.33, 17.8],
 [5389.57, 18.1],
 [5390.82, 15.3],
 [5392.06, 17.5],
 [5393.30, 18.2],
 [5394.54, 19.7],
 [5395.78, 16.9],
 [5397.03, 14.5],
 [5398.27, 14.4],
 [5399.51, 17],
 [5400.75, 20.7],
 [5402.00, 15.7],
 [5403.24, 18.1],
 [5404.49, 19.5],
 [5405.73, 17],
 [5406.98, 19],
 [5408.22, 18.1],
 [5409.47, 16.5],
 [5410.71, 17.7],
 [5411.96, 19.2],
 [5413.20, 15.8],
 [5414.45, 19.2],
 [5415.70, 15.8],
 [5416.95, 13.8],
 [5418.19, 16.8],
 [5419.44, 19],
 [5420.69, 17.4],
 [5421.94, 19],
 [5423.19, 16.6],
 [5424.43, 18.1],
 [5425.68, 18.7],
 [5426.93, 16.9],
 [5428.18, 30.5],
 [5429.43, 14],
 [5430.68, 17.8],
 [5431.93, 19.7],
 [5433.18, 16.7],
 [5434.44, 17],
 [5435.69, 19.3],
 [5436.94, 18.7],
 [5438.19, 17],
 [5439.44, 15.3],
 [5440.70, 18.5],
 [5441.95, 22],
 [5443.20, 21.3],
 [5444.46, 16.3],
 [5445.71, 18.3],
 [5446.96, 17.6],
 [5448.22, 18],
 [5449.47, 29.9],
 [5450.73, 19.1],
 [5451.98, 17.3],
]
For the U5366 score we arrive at 0.3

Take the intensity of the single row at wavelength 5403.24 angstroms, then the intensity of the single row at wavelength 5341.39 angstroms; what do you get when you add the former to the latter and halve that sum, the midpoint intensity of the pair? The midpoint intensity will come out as 17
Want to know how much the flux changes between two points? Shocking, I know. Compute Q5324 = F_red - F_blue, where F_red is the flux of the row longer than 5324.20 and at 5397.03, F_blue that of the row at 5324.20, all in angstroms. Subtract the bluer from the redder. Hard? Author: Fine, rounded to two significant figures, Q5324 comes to -2.6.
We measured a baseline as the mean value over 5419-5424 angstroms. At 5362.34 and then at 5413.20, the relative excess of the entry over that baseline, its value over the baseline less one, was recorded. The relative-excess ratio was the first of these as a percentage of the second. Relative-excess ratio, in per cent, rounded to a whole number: 164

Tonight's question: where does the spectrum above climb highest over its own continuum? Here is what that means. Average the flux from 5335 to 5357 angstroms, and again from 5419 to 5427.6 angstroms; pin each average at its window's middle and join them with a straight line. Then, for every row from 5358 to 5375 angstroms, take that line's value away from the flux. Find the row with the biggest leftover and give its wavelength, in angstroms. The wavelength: 5358.64 angstroms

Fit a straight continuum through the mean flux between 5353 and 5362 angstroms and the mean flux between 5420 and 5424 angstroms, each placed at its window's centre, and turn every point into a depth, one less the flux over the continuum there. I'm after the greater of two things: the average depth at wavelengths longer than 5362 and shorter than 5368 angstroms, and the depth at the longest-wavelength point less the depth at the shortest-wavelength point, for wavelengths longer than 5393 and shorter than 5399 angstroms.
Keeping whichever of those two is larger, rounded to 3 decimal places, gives 0.194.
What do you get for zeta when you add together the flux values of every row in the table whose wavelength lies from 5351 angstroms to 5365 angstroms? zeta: 238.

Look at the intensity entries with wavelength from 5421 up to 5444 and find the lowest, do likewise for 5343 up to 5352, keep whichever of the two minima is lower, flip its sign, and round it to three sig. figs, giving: -14.0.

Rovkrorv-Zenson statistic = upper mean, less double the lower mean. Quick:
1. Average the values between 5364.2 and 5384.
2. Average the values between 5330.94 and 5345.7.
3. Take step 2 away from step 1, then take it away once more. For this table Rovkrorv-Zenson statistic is -17.9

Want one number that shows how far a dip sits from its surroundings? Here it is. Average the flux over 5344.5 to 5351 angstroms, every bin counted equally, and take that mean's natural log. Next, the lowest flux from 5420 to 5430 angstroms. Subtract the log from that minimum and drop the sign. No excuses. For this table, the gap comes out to 11.1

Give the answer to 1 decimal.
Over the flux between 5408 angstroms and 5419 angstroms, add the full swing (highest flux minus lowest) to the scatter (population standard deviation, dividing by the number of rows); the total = 7.1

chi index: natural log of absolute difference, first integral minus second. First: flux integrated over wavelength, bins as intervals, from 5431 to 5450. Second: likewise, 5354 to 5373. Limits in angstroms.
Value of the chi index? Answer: 1.0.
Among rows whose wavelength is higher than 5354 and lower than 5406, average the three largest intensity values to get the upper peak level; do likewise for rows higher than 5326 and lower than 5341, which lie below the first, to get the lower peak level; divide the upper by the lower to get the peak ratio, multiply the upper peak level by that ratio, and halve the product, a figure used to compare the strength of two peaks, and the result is 11.6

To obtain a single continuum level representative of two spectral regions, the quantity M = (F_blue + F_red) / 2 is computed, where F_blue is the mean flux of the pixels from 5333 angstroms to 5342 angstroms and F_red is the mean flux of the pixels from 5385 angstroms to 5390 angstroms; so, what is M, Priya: 18.0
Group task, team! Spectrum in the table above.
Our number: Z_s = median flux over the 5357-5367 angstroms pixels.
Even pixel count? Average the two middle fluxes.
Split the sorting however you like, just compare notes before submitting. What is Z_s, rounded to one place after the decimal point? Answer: 19.6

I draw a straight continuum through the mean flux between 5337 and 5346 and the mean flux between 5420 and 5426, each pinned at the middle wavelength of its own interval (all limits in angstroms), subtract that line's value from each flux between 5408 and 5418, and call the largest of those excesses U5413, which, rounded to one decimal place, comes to 1.3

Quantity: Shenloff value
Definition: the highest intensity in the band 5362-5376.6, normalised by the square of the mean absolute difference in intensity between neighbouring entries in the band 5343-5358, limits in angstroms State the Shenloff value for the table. 4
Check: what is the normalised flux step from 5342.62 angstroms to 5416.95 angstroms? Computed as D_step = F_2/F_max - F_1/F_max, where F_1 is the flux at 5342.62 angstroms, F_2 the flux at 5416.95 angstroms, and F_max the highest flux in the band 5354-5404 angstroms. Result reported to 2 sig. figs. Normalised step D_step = -0.22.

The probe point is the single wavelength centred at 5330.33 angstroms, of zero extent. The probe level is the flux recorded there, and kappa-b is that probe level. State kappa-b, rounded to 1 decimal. 17.1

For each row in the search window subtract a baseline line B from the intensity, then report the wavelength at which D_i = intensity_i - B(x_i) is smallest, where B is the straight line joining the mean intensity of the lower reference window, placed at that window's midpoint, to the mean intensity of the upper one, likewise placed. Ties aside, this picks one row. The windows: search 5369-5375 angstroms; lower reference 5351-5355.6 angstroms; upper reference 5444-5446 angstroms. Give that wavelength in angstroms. 5373.47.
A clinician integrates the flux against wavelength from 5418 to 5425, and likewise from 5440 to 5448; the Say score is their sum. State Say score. 276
